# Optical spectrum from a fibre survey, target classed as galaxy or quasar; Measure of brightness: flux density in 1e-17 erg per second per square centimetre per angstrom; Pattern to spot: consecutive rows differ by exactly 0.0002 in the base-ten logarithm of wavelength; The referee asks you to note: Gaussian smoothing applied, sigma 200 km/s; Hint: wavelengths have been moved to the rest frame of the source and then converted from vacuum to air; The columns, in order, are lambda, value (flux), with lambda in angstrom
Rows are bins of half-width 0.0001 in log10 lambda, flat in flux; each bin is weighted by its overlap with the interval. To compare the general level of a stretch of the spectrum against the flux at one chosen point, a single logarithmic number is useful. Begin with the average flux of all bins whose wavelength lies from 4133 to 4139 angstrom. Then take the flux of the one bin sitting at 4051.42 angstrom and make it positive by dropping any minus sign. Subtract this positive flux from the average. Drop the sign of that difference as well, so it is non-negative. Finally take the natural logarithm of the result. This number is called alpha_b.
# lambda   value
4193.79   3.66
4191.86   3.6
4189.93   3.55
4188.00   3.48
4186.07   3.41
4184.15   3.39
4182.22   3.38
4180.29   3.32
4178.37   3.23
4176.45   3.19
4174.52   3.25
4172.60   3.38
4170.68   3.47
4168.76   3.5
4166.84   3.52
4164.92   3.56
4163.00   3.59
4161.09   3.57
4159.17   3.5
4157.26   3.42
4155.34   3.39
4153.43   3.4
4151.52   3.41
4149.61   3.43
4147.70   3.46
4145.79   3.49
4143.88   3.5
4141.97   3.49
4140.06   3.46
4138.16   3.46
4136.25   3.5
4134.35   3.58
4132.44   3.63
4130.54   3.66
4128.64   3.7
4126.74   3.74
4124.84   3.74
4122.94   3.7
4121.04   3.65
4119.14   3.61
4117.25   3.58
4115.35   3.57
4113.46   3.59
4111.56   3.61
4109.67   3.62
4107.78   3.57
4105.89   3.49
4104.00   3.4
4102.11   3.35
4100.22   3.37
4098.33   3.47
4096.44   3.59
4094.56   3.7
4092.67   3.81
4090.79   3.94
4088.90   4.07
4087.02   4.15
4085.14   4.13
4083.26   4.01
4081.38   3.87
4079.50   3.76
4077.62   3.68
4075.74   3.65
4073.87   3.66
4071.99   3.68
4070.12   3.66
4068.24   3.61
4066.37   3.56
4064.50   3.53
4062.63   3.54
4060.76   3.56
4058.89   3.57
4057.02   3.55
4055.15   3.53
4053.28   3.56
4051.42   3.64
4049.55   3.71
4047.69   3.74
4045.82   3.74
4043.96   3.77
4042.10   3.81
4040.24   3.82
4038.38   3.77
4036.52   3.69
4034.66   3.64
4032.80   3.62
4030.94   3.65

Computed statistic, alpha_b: -2.1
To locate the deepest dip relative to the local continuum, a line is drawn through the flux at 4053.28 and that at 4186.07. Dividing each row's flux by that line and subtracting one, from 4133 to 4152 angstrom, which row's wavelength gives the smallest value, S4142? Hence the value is 4151.52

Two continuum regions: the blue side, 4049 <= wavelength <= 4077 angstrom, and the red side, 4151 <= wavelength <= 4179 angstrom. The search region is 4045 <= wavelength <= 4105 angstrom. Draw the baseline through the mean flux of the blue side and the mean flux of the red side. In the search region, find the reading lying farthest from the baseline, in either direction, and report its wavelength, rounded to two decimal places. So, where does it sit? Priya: 4087.02 angstrom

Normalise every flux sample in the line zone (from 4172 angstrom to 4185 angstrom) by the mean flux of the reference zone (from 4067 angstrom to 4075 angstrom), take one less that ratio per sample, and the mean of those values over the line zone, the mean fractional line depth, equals 0.095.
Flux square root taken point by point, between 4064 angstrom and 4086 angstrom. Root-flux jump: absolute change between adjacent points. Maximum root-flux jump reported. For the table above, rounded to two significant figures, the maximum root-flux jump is 0.035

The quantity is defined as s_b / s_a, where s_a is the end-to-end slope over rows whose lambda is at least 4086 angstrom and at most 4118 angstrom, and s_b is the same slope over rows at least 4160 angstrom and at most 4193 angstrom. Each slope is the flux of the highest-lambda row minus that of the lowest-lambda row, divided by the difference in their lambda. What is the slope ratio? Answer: -0.1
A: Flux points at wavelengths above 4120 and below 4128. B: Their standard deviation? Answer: 0.04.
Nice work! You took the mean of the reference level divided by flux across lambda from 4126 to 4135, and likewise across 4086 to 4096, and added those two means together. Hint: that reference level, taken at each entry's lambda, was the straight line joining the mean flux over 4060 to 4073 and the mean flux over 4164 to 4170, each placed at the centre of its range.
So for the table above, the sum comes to 1.88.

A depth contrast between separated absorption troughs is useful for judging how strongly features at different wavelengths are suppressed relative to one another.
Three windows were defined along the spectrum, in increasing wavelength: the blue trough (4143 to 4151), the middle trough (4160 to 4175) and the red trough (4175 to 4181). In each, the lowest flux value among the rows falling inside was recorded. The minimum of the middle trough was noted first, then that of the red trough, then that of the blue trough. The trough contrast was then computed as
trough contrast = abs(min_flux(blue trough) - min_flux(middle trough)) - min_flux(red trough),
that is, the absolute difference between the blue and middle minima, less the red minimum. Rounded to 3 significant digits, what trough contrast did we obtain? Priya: -3.01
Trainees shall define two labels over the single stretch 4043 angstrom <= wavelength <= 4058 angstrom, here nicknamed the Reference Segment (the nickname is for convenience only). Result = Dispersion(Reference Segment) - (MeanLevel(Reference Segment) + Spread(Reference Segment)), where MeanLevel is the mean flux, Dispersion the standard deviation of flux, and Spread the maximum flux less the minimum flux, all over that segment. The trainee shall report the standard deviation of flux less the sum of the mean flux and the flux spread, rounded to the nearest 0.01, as -3.80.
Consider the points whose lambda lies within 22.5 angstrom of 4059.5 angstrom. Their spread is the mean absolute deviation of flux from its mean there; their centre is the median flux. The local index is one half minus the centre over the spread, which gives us -42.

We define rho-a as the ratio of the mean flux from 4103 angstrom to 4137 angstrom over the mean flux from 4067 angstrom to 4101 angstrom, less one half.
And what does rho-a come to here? 0.458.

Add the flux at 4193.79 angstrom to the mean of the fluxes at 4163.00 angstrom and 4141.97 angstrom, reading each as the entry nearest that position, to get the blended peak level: 7.20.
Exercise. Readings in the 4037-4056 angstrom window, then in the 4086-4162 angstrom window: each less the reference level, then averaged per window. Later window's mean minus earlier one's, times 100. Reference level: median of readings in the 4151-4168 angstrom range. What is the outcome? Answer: -12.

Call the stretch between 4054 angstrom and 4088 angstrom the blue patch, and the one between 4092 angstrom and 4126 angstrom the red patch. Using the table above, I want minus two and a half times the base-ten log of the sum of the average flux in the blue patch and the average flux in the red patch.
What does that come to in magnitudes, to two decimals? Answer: -2.16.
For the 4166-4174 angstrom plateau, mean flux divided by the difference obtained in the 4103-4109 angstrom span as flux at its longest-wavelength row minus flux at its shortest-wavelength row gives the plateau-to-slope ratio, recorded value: 20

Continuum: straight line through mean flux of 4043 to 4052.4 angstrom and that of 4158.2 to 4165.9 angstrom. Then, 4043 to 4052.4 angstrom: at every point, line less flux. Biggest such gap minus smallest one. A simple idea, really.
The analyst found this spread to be 0.12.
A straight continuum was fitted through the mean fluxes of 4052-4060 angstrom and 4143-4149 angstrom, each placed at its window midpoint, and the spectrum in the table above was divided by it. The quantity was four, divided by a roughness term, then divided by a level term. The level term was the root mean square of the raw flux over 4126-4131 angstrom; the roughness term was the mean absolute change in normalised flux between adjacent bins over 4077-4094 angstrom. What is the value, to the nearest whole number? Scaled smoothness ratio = 38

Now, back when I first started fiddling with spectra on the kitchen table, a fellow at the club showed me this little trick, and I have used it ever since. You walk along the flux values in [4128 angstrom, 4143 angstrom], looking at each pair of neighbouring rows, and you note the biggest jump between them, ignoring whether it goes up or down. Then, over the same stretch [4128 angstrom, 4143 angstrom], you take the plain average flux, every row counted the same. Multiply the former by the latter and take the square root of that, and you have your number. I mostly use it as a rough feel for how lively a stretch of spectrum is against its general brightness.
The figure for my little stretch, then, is 0.53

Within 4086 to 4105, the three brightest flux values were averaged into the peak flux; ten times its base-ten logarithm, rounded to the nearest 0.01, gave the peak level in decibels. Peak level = 6.08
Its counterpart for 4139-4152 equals 5.43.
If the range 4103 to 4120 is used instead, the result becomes 5.58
